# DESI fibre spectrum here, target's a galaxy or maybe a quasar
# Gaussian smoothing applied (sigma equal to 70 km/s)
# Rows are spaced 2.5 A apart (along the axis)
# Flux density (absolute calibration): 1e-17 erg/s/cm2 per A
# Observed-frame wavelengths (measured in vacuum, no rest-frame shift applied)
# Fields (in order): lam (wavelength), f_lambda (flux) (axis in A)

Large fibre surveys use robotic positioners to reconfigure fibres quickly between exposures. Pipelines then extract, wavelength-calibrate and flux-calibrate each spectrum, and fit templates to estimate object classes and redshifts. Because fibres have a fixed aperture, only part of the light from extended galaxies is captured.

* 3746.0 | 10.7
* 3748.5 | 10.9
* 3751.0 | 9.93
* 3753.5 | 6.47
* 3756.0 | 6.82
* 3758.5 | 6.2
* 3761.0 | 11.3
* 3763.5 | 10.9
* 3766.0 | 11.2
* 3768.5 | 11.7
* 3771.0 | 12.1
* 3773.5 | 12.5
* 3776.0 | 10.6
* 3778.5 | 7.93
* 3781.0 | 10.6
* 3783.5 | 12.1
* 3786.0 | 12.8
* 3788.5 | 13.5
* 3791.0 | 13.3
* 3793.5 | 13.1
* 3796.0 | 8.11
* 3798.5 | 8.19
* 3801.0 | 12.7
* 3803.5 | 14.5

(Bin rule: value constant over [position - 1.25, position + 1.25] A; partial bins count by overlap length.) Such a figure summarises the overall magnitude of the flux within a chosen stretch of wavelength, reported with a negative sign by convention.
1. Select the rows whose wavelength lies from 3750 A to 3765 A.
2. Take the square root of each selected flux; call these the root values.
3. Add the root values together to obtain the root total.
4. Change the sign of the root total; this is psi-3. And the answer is -17.5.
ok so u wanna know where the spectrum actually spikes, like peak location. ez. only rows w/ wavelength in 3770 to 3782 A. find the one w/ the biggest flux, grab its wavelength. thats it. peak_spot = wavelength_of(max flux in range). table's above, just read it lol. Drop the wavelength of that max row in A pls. 3773.5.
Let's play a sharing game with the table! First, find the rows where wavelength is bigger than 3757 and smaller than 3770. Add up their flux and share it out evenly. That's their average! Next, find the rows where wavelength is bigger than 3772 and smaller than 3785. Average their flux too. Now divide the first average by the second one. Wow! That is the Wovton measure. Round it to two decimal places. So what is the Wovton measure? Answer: 0.95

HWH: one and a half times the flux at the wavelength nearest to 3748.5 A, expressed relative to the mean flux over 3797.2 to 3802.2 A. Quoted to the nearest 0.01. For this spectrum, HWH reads 1.57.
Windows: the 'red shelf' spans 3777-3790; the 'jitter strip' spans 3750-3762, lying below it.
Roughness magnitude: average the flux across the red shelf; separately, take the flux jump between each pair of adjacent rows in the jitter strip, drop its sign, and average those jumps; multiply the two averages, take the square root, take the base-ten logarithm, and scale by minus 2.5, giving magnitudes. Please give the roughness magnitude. -1.8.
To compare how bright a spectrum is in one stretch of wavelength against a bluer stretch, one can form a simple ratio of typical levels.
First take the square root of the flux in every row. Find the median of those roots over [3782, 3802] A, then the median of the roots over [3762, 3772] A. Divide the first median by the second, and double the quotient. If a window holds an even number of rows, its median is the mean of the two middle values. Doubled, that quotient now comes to 2.11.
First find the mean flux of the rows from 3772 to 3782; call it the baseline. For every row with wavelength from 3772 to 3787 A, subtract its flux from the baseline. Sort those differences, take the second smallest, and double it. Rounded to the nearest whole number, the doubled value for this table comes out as -4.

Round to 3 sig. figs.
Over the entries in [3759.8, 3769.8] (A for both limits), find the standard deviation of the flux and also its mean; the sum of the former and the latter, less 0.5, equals 11.1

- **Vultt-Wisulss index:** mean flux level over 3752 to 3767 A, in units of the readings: 8.8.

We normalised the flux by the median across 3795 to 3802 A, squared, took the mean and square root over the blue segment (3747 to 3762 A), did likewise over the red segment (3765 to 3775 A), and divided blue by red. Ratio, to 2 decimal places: 0.75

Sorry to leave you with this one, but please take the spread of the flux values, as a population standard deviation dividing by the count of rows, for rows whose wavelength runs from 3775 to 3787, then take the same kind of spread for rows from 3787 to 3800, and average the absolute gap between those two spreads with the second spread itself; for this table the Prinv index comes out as 1.7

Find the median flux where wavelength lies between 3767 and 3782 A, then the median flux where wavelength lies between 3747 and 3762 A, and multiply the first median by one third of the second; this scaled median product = 31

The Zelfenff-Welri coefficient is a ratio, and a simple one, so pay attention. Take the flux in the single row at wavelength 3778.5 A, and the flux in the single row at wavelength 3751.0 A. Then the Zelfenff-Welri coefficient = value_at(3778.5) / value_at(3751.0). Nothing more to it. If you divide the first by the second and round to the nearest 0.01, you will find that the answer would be 0.80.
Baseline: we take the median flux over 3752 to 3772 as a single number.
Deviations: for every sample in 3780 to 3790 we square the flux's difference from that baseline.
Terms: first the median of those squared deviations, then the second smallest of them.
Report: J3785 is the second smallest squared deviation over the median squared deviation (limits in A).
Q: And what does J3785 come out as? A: 0.5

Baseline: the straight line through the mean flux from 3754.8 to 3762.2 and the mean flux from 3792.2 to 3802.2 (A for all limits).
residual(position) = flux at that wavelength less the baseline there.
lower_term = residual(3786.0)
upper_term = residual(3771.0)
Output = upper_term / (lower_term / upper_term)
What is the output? 3.5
